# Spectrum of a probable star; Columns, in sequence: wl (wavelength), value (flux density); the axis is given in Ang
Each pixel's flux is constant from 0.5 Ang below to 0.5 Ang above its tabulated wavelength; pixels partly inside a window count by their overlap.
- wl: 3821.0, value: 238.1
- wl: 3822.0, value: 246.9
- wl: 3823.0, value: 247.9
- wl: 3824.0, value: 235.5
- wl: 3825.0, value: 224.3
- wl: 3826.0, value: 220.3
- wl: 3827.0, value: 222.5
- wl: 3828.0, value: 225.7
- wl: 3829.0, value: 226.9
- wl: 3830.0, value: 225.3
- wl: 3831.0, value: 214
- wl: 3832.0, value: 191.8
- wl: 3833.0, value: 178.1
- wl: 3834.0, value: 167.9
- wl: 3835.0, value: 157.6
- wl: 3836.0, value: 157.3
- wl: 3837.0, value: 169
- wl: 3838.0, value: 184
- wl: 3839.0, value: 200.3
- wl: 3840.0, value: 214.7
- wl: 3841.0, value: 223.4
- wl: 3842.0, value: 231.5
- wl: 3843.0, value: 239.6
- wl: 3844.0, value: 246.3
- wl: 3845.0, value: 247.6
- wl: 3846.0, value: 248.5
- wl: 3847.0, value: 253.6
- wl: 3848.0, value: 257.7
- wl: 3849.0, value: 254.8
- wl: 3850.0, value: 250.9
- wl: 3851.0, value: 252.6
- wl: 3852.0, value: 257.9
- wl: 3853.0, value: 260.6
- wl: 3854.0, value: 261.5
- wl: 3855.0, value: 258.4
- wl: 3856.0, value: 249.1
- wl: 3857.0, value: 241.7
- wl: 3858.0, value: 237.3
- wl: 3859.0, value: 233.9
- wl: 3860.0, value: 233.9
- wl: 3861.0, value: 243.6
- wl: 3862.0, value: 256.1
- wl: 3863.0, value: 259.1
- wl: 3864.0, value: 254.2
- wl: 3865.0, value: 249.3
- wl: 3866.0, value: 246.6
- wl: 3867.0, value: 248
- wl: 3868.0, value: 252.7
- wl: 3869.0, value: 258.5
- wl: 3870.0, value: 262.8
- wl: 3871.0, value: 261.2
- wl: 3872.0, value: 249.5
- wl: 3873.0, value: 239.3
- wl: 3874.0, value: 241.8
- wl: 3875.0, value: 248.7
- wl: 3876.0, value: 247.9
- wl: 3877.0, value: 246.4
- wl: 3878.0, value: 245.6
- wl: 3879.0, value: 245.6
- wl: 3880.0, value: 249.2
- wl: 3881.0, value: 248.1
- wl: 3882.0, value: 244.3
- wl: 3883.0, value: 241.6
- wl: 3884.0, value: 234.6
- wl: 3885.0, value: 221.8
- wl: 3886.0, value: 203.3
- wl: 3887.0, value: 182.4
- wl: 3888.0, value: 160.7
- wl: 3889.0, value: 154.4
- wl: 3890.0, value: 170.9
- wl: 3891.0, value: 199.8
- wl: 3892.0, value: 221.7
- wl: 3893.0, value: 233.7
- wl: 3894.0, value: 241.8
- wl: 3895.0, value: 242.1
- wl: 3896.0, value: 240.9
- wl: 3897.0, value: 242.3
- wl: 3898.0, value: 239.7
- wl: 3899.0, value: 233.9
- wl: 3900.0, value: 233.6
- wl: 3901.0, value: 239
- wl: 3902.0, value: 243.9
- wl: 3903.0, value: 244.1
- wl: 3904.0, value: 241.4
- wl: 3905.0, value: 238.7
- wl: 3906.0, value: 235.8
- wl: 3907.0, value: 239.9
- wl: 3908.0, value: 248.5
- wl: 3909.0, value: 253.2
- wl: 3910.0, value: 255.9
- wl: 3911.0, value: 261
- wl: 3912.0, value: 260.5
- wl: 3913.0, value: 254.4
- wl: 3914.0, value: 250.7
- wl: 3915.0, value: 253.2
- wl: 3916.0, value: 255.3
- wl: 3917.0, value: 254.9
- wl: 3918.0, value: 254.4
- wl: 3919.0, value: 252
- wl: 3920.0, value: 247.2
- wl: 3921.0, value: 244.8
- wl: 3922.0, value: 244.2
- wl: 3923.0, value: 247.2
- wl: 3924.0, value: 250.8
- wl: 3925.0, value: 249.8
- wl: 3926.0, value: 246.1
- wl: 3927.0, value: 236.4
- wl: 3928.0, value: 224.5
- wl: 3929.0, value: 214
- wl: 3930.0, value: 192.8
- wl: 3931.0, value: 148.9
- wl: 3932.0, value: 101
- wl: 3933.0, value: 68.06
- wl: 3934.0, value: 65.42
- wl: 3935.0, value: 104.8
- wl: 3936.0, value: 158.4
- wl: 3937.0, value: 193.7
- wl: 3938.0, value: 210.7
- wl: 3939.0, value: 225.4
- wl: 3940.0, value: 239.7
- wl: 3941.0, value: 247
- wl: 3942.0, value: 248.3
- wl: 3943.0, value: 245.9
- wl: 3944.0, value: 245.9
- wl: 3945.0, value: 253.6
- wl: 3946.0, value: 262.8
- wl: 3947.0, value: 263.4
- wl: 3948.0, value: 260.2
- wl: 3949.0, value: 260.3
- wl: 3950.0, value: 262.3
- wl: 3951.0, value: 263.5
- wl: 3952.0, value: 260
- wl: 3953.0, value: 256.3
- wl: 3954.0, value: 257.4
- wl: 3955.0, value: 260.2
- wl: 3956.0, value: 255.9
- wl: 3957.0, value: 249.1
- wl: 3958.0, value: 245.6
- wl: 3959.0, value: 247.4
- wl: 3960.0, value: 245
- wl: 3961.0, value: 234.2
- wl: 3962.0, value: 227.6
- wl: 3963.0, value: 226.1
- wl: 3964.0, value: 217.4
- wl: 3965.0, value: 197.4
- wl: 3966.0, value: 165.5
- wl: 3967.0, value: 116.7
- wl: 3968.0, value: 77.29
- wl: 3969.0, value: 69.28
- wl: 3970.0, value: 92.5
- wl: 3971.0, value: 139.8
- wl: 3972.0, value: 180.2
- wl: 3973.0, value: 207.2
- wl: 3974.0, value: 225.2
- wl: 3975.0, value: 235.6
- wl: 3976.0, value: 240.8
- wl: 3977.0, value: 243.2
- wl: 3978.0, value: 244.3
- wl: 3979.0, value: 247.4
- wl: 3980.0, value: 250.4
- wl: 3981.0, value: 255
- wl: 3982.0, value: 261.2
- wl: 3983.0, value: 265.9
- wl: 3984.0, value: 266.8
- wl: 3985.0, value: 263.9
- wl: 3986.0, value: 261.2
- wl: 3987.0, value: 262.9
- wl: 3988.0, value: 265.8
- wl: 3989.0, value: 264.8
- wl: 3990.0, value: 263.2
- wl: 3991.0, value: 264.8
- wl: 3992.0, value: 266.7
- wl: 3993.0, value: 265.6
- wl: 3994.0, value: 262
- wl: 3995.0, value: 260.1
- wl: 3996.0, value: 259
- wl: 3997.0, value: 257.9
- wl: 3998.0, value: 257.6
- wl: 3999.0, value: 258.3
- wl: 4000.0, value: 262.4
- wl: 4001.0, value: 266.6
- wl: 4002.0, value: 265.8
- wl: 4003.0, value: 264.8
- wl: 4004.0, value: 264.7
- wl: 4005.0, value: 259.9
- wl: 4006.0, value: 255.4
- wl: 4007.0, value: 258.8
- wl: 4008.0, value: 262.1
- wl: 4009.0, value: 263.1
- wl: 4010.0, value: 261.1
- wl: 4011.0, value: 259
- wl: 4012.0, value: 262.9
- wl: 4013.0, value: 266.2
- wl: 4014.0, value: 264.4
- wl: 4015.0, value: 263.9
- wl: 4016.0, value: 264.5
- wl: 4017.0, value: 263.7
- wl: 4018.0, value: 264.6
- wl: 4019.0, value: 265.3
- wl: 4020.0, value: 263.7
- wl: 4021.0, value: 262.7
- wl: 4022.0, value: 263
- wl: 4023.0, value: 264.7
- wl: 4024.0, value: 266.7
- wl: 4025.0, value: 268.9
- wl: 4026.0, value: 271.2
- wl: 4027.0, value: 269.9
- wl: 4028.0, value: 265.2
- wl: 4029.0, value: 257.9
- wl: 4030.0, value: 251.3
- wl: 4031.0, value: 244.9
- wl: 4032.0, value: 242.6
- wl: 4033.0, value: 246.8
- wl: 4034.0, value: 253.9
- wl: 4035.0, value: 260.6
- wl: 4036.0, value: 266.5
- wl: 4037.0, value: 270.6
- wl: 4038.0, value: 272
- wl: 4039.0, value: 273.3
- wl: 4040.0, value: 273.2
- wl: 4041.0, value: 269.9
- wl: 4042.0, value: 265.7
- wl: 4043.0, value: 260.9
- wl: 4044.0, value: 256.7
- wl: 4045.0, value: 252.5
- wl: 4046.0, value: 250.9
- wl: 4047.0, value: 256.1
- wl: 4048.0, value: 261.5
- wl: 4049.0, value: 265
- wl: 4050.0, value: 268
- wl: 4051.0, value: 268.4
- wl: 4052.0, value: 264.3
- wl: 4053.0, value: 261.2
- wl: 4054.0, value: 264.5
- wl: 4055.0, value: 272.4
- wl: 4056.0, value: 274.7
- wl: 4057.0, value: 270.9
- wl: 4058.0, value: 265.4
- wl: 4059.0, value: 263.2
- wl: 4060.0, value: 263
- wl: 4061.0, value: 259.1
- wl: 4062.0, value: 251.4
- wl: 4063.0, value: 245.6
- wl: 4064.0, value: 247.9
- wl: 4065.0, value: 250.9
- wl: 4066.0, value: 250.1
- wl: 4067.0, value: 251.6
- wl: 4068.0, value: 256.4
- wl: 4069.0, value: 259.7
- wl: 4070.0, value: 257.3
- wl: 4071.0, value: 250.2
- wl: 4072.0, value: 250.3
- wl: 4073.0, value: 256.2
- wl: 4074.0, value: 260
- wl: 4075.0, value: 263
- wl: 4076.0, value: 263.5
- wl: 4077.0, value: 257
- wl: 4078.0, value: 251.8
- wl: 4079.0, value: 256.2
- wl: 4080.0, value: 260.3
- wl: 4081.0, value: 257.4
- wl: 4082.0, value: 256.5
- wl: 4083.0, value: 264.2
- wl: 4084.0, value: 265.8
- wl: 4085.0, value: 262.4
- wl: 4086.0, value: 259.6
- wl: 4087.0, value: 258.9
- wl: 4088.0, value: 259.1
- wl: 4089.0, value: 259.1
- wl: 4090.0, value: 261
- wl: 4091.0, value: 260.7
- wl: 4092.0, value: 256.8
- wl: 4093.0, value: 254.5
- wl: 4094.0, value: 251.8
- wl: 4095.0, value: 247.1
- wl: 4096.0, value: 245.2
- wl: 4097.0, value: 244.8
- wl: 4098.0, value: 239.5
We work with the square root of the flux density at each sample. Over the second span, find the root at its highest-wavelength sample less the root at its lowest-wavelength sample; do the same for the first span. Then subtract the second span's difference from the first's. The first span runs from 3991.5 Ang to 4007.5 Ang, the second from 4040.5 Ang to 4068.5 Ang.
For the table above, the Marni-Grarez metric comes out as 0.2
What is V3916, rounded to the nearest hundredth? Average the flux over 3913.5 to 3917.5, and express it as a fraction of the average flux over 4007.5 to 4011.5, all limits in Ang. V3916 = 0.97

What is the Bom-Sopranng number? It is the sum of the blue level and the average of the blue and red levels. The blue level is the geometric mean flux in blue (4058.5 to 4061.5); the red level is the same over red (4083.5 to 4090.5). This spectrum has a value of 523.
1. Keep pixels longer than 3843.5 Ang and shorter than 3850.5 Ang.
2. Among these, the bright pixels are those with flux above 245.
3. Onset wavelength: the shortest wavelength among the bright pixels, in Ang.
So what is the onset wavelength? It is 3844.0 Ang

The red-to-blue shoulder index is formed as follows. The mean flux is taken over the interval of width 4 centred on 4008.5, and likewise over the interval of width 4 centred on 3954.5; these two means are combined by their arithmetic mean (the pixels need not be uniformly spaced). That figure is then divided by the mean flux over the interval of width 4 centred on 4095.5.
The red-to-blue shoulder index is 1.05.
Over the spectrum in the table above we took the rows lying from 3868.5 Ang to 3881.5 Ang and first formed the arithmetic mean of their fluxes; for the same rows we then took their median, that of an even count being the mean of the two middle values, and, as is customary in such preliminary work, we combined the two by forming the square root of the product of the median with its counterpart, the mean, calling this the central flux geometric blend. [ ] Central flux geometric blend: 249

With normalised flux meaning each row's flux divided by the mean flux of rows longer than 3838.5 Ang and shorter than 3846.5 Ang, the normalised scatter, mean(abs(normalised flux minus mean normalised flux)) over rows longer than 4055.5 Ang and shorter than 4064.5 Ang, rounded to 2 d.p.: 0.04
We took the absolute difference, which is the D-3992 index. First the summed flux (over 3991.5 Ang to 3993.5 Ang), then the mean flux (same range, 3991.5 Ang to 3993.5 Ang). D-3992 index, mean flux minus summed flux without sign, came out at 266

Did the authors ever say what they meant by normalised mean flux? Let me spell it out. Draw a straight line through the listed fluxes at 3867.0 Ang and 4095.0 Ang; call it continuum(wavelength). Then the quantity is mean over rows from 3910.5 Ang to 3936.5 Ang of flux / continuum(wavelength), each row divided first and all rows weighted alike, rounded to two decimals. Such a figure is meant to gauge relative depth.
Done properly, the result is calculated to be 0.86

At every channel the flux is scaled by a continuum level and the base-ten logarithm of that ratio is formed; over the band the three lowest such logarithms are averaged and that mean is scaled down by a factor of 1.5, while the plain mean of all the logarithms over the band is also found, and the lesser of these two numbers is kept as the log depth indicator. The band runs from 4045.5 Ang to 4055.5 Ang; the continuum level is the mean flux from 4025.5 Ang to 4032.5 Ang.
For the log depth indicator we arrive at 0.00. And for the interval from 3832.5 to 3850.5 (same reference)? -0.14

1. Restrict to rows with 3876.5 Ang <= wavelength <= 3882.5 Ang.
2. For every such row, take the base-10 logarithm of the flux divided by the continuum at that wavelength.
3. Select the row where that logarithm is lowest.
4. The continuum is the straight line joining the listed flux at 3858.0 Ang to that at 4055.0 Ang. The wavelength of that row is 3882.0 Ang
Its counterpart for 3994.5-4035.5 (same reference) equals 4032.0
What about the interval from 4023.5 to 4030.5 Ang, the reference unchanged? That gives 4030.0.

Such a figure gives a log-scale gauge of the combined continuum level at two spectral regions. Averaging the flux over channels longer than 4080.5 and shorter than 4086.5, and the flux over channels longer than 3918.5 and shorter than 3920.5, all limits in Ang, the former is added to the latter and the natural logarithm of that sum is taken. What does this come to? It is 6.24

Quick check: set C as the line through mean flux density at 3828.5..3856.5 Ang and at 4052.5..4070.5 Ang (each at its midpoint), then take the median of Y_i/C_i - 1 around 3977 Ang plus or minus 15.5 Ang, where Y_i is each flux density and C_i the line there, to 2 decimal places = -0.01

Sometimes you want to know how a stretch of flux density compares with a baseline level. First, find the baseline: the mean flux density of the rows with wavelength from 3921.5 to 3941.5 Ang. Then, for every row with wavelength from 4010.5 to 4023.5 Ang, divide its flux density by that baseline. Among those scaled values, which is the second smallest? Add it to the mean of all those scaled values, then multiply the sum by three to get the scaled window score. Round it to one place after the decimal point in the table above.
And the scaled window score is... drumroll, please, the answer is 8.2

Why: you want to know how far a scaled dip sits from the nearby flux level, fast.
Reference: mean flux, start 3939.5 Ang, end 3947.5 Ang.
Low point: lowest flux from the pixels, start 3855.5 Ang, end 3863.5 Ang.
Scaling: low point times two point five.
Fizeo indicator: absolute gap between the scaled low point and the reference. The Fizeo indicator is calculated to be 334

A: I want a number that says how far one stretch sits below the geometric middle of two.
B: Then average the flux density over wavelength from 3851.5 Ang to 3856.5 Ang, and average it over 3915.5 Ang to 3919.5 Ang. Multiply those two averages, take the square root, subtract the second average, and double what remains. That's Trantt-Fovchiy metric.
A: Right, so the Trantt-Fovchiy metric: 3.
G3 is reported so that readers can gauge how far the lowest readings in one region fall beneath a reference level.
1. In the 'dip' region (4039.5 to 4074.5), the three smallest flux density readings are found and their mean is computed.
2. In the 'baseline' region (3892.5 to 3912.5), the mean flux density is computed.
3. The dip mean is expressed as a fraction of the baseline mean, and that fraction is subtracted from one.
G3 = -0.02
